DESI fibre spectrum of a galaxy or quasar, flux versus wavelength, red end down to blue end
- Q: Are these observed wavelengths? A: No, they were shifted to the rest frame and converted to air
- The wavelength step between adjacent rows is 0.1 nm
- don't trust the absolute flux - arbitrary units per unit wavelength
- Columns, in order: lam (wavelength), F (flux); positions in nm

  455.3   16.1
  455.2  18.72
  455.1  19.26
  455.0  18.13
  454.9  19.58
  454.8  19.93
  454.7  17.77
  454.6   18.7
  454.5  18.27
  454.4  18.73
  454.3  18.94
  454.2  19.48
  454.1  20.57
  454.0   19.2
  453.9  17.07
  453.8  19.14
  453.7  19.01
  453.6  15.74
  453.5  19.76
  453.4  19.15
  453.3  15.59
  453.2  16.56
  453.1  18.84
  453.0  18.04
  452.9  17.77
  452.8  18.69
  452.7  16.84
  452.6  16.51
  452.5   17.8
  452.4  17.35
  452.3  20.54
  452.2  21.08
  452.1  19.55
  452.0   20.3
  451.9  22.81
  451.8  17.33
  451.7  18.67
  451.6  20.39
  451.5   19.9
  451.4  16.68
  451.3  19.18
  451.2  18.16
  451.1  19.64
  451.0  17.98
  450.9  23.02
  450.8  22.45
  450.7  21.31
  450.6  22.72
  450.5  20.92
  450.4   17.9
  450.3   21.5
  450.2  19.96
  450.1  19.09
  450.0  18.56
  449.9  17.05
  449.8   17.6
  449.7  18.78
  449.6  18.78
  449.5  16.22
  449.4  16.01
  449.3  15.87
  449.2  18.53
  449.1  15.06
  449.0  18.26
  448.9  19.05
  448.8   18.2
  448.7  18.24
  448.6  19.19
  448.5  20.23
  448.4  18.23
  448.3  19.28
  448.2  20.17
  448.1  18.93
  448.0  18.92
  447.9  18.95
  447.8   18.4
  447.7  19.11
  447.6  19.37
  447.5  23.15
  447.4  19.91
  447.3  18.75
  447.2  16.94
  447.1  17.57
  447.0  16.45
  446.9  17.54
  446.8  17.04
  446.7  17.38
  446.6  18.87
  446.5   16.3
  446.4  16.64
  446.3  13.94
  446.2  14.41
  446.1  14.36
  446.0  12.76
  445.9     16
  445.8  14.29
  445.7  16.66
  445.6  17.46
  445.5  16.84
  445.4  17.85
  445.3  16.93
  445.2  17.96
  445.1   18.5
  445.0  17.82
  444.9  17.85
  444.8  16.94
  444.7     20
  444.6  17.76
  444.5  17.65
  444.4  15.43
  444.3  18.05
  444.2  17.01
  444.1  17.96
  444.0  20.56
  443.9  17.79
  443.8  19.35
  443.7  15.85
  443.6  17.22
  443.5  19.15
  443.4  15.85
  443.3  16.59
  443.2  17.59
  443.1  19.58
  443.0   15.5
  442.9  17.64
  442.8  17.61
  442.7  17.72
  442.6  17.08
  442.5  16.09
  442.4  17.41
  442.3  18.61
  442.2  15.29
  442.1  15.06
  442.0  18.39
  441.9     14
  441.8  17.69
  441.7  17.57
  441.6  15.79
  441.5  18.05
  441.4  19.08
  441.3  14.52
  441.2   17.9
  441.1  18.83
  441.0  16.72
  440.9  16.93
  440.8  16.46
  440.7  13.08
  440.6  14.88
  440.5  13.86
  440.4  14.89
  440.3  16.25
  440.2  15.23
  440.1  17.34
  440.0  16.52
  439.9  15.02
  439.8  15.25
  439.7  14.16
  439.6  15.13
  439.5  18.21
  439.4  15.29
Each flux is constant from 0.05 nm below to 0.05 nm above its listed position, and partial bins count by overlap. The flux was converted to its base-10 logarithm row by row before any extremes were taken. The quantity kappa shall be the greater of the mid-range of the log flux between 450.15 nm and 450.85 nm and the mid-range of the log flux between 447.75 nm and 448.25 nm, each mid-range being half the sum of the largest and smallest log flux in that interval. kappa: 1.30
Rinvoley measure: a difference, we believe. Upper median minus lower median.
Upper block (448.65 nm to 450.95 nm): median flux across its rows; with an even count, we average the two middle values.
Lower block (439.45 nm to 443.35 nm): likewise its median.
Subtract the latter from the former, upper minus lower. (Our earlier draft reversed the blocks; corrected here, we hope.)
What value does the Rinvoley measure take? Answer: 2.0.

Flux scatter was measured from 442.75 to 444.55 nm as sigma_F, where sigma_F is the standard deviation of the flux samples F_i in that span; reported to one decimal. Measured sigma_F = 1.4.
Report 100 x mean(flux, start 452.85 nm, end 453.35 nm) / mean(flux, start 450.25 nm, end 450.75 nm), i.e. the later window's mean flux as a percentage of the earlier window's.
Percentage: 83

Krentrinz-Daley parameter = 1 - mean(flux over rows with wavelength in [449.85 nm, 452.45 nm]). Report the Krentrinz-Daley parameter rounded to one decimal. -18.8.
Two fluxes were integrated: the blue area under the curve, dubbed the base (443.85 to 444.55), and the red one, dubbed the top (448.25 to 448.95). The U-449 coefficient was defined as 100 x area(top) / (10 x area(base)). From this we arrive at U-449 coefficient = 10.6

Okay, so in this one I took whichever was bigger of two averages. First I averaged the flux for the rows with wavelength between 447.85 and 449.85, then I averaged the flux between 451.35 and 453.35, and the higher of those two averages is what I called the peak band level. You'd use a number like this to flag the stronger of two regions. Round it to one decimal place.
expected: 18.6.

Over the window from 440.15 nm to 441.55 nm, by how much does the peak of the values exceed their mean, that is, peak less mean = 2.9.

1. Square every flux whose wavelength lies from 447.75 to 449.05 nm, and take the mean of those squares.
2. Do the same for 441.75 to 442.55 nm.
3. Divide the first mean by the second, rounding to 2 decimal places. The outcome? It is 1.29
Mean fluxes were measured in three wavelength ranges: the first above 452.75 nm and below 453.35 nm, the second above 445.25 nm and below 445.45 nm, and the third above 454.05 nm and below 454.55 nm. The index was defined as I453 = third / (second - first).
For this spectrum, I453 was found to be -100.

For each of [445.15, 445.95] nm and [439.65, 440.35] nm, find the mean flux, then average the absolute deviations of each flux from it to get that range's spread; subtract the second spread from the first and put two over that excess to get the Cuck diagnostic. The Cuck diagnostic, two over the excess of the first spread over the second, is -39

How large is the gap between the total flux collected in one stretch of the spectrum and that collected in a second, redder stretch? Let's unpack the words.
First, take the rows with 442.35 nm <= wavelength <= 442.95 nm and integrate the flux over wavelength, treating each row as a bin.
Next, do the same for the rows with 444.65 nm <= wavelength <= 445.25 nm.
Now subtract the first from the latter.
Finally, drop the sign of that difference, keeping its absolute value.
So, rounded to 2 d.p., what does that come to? 0.55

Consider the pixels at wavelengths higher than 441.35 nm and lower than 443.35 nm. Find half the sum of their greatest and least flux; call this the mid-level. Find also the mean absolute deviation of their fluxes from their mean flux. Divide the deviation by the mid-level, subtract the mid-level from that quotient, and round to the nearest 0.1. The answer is -16.7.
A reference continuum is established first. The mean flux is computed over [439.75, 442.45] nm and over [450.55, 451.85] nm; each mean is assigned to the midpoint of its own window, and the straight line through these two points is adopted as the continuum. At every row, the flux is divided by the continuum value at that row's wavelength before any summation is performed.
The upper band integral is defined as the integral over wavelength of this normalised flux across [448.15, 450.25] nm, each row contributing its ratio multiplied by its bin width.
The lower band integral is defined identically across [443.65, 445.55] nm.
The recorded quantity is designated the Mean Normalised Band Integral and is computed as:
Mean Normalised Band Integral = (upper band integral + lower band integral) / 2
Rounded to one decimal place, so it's 2.0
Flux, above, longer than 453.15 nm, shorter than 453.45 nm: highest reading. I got 19.15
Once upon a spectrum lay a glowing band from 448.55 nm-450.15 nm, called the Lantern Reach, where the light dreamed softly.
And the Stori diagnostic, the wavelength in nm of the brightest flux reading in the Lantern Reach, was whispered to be 448.6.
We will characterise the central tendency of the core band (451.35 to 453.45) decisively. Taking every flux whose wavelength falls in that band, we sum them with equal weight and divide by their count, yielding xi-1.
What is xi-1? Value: 18.6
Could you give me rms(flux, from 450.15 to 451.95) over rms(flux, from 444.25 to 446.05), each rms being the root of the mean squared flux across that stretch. 1.18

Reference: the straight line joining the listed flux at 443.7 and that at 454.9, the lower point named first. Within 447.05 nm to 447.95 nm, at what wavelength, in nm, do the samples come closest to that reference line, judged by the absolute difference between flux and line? 447.2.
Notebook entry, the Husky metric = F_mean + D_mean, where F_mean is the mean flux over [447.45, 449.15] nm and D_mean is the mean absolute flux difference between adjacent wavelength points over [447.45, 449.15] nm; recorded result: 20.1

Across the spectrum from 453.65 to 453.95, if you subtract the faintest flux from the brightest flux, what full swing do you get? 2.1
